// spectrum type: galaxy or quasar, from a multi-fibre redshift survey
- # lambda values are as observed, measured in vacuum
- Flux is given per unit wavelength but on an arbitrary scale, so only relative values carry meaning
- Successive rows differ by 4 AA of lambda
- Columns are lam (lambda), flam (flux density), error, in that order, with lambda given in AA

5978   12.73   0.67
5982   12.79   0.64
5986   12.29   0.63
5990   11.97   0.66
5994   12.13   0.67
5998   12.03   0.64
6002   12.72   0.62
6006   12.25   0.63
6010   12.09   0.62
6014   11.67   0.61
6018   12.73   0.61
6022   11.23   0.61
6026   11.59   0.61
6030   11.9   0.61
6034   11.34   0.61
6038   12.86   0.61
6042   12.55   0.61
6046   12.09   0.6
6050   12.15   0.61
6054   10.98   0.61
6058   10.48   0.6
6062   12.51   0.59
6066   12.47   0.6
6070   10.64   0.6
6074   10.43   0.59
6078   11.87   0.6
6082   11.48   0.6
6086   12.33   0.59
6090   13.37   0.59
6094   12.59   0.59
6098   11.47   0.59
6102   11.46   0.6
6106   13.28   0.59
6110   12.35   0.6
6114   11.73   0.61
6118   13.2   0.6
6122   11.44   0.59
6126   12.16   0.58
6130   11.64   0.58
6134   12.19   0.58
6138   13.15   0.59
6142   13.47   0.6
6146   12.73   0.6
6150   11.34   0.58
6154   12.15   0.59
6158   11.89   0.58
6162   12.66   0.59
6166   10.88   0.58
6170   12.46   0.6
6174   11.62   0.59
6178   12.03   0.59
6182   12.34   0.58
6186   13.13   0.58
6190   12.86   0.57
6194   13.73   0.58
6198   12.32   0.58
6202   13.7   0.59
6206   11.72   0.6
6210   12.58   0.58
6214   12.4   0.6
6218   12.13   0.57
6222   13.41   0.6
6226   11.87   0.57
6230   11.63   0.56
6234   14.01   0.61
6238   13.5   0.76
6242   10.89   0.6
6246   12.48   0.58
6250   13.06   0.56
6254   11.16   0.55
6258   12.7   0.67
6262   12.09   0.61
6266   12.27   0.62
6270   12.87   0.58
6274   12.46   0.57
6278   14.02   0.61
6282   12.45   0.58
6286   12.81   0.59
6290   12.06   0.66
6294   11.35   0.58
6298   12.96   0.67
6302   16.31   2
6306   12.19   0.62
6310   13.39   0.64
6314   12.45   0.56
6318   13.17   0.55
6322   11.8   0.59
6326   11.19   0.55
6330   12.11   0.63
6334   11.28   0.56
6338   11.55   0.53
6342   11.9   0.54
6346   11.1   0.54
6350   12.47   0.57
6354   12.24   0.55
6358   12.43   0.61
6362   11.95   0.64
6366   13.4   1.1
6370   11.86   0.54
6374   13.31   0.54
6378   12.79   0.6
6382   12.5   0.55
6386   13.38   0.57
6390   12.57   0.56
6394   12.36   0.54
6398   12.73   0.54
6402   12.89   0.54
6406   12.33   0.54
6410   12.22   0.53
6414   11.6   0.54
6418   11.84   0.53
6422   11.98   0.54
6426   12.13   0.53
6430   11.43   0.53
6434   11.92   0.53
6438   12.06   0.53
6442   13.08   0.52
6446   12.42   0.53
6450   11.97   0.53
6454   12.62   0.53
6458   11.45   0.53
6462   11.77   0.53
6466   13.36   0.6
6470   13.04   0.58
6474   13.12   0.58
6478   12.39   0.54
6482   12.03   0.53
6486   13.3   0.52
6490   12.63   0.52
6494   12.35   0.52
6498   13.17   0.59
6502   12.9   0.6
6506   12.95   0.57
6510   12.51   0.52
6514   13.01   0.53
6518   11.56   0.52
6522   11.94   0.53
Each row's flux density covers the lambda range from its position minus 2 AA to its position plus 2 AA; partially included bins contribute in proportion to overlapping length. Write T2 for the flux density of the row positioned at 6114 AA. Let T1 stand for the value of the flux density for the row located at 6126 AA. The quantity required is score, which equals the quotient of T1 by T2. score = 1.04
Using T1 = 12.16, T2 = 11.73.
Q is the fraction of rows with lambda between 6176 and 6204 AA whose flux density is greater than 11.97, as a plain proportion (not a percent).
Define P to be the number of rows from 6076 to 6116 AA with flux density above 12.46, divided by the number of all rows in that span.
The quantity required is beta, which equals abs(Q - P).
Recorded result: 0.70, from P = 0.30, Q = 1.00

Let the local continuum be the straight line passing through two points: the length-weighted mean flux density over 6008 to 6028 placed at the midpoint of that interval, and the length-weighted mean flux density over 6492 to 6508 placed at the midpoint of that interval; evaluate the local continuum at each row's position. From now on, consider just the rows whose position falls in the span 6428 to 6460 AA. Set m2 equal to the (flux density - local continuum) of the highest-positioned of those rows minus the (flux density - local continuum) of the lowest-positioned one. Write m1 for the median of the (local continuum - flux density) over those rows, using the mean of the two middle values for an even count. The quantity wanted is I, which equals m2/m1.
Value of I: 0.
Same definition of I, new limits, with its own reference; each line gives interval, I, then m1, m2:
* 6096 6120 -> 128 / 0.01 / 1.7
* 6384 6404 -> 6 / -0.09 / -0.5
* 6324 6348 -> 0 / 1.09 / -0.1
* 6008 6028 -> -3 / 0.18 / -0.5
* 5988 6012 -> 0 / -0.28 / 0.1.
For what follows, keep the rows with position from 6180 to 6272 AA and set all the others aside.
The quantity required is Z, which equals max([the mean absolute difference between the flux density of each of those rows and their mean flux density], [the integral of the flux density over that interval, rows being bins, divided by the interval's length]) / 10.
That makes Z 1.26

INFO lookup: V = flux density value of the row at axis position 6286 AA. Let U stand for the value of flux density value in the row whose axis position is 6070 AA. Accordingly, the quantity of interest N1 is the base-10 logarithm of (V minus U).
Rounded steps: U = 10.64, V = 12.81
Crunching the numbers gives 0.34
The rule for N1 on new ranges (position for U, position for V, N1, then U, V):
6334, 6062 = 0.09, 11.28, 12.51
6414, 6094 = 0.00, 11.6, 12.59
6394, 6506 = -0.23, 12.36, 12.95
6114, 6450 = -0.62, 11.73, 11.97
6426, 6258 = -0.24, 12.13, 12.7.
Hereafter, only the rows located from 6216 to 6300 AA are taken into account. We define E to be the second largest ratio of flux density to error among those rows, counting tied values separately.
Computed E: 23.0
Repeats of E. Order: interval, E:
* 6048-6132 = 22.5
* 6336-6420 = 23.9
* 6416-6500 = 25.2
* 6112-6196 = 22.6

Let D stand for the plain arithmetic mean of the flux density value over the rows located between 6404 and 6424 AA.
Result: 12.0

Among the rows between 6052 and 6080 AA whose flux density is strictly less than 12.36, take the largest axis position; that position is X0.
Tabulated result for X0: 6078 AA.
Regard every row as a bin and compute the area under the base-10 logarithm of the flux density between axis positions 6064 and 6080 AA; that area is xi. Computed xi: 16.9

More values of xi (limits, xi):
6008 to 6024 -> 17.2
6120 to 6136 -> 17.2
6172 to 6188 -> 17.4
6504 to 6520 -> 17.5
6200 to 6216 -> 17.6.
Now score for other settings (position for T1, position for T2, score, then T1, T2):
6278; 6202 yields 1.02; 14.02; 13.7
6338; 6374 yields 0.87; 11.55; 13.31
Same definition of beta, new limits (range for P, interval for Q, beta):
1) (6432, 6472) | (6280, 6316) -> 0.49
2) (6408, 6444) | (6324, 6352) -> 0.17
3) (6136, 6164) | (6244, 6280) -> 0.32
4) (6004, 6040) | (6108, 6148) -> 0.48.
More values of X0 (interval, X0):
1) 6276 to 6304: 6294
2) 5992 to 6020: 6014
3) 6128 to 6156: 6154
